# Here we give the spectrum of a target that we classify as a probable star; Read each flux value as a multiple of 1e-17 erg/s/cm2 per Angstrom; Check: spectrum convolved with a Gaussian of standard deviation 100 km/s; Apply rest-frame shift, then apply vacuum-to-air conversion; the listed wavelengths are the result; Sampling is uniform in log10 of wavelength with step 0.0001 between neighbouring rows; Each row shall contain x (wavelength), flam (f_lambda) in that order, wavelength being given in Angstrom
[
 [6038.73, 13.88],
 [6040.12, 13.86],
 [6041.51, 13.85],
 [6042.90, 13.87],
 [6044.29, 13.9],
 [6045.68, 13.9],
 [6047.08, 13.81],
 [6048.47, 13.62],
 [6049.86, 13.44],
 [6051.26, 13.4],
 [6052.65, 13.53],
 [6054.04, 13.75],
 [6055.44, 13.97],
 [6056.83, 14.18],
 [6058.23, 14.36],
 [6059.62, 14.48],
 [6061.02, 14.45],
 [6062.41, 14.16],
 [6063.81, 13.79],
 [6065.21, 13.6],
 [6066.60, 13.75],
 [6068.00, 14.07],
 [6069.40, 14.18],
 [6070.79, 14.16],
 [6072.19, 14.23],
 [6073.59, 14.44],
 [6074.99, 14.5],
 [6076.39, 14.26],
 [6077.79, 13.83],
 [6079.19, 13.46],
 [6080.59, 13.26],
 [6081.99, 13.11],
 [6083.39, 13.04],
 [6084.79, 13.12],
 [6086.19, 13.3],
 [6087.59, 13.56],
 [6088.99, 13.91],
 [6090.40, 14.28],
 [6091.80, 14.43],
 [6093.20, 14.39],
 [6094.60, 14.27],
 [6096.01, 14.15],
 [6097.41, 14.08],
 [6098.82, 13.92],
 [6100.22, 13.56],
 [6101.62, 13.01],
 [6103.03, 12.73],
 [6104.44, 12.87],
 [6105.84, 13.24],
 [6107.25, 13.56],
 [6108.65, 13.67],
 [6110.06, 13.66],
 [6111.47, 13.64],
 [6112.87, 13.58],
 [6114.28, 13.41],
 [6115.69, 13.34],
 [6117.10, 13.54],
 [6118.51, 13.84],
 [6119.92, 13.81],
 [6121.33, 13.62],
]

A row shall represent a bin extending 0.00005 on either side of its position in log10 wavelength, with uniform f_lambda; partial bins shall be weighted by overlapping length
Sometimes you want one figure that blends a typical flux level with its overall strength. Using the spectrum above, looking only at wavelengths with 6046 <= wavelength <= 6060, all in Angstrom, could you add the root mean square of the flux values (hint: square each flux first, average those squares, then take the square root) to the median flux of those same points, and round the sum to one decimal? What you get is 27.6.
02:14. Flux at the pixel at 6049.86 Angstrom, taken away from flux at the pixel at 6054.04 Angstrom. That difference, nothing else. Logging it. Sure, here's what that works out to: 0.3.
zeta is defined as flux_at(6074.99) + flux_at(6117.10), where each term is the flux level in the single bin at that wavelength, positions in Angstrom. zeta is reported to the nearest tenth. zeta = 28.0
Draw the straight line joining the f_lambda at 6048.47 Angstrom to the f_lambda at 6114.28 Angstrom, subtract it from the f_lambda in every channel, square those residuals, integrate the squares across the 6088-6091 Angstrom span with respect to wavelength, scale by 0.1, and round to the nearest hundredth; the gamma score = 0.11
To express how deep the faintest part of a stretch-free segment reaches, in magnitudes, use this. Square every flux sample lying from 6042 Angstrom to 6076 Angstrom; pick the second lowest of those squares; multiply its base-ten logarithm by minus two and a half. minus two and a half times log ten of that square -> -5.642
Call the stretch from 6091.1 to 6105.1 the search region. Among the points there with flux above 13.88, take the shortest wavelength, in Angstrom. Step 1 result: 6091.80 Angstrom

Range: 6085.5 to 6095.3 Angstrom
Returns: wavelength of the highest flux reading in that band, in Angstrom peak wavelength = 6091.80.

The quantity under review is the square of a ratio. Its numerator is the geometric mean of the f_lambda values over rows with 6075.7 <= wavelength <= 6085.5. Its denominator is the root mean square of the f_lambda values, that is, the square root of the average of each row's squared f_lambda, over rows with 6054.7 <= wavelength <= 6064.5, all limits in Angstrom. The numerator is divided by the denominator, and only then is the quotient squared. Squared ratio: 0.895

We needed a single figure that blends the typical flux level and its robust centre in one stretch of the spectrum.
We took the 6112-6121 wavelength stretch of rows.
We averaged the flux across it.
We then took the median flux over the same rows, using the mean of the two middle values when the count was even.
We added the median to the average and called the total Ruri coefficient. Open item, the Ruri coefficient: 27.1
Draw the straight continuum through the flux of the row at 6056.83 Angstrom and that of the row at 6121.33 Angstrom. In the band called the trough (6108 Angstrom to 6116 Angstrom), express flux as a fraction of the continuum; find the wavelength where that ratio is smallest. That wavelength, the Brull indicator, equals 6115.69 Angstrom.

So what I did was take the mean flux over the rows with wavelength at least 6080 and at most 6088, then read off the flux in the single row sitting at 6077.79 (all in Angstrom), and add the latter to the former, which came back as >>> 27.1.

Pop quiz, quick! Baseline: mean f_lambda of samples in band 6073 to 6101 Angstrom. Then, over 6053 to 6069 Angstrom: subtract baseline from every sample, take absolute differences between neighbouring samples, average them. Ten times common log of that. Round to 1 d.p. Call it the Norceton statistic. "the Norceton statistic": -6.8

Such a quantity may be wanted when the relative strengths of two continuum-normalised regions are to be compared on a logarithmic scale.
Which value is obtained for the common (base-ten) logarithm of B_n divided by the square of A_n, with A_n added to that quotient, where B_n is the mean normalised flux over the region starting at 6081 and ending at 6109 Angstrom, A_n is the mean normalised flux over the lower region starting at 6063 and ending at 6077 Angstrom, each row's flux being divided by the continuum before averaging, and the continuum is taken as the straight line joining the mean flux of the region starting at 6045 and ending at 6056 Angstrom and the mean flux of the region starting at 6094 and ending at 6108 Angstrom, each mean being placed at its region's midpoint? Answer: 0.295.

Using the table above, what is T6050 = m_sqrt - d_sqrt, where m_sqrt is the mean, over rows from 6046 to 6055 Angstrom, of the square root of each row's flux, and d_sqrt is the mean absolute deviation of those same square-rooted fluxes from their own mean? 3.67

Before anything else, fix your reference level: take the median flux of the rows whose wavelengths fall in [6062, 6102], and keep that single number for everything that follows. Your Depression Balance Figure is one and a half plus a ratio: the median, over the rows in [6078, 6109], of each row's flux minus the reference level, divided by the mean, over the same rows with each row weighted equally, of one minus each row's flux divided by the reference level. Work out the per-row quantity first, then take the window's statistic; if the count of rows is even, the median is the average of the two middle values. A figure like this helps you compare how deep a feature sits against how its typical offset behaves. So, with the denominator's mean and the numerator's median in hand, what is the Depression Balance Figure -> -14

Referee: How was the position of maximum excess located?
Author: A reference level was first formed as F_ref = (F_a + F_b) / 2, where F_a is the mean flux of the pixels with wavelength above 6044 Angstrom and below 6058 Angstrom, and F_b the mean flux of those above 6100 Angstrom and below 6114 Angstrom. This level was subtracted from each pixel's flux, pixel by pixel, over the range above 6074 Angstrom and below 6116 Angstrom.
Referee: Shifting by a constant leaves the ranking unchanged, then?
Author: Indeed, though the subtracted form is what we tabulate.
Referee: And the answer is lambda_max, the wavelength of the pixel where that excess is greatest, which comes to 6074.99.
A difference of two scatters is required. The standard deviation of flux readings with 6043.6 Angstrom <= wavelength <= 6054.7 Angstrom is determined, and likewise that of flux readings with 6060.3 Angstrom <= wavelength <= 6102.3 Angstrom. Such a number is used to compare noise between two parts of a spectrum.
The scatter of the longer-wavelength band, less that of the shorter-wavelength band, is 0.3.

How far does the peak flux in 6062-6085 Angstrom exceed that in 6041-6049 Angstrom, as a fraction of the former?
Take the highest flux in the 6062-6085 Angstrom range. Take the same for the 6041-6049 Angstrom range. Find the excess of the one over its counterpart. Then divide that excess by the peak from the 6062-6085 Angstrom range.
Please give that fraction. 0.041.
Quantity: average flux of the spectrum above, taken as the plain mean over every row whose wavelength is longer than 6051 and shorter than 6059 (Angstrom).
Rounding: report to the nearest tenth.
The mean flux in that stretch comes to 13.9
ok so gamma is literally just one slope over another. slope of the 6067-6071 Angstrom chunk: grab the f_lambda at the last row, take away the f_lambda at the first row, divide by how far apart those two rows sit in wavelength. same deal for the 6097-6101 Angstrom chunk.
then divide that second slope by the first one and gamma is -5.7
